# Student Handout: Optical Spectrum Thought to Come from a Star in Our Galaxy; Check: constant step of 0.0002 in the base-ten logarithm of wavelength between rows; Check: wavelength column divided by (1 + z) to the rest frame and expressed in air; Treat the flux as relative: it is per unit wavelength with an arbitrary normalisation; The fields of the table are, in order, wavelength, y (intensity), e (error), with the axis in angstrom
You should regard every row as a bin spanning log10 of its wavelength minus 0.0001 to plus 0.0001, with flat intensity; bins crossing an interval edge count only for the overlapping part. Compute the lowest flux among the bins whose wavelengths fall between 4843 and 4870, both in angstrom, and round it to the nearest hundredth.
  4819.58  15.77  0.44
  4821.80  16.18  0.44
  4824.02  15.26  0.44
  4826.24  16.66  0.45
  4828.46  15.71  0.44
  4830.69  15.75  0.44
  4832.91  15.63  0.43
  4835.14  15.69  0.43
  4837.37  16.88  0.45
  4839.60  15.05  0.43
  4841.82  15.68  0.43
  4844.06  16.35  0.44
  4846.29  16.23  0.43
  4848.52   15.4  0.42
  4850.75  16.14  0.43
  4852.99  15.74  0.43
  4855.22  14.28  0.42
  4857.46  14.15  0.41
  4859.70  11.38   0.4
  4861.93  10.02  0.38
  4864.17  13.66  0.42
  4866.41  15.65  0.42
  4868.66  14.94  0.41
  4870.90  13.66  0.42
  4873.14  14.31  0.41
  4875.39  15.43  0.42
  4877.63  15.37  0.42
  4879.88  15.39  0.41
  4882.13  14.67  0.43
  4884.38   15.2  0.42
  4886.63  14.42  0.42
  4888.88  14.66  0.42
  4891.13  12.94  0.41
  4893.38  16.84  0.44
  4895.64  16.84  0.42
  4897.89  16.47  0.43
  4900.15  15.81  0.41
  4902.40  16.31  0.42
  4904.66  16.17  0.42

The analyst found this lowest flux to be 10.02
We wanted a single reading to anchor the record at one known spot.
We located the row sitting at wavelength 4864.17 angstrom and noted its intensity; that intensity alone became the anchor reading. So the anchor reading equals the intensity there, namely 13.66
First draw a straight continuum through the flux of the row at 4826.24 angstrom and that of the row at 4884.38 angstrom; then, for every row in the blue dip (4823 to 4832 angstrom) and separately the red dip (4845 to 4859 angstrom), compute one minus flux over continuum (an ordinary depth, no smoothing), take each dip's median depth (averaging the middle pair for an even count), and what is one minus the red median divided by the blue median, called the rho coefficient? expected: 0.42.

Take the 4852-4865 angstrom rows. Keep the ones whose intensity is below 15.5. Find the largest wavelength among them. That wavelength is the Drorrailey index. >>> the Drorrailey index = 4864.17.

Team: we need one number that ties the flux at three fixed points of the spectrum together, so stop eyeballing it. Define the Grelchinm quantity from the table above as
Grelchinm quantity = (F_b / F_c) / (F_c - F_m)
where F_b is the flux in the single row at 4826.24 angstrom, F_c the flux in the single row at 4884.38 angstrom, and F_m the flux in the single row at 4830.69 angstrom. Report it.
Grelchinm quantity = -2.0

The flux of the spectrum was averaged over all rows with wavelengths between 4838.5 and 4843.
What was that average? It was 15.4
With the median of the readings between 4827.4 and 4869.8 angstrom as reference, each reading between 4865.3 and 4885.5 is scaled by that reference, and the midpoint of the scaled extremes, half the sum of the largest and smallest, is 0.94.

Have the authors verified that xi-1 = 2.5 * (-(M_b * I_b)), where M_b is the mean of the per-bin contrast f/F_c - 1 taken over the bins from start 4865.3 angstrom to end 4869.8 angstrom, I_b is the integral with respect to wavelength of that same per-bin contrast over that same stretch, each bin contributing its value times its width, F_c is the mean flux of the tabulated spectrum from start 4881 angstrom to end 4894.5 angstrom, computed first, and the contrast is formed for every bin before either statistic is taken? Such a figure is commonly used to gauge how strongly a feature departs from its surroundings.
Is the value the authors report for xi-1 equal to -0.013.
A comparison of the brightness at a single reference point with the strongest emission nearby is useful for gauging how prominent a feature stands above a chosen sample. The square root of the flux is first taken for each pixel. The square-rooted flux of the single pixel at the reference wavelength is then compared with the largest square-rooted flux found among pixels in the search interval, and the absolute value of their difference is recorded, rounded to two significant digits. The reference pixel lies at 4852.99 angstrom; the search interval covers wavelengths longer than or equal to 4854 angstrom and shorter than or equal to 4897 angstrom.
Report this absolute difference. 0.14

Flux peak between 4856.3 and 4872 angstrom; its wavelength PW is 4866.41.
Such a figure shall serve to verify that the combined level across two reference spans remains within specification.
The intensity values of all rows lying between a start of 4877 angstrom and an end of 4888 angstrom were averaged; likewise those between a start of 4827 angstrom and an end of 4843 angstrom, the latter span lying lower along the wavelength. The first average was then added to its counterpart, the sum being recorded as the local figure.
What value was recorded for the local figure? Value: 30.8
